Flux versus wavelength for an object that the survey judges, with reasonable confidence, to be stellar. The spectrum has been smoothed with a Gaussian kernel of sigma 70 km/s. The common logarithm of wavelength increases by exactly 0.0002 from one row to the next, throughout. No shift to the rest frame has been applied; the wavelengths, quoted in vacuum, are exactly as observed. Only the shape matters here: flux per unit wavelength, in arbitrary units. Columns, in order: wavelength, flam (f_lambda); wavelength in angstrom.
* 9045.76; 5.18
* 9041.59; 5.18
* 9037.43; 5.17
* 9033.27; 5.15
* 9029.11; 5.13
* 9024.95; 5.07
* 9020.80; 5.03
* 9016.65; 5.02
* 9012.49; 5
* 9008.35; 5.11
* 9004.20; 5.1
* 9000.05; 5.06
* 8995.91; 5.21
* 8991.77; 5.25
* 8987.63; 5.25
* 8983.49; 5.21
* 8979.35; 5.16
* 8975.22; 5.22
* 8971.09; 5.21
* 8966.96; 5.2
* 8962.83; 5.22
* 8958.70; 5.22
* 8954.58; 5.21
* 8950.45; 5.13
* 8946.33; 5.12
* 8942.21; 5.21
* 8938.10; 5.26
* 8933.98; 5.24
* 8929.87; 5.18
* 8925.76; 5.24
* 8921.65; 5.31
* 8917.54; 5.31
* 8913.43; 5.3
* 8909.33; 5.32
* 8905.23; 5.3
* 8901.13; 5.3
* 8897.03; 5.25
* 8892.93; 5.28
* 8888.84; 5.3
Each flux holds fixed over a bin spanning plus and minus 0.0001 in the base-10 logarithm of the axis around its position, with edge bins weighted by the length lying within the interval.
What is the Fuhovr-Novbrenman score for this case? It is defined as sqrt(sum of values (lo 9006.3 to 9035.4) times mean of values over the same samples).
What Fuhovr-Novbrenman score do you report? 13.4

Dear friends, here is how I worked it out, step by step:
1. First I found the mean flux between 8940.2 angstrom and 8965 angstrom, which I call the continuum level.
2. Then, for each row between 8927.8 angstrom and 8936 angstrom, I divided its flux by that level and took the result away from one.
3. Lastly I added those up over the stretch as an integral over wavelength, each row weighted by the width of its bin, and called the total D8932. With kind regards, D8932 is -0.04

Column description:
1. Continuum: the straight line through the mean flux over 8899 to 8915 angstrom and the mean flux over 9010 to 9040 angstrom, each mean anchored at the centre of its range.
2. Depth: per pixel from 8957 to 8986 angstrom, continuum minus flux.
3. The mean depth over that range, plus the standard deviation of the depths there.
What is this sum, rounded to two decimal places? 0.00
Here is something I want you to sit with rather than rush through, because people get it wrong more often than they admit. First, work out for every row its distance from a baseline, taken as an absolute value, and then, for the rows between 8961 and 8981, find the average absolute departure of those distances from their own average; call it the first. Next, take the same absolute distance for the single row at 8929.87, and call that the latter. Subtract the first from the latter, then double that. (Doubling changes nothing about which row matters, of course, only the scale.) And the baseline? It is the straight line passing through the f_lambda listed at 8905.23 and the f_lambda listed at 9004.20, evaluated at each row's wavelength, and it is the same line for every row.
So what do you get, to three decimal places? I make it 0.112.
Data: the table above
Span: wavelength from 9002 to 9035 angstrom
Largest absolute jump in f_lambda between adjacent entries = 0.11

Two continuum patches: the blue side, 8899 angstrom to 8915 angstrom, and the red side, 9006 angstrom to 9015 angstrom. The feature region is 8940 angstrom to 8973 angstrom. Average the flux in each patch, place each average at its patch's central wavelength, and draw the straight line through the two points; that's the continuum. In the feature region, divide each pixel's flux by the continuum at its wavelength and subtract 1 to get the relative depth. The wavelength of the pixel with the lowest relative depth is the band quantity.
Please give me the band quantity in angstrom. 8946.33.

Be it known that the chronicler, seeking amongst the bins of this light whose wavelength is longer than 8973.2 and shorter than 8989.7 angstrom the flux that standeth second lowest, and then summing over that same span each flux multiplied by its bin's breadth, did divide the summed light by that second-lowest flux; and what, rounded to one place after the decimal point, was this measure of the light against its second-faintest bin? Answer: 16.5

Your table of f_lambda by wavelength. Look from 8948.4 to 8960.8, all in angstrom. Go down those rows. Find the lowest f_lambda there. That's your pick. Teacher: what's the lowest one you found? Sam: 5.13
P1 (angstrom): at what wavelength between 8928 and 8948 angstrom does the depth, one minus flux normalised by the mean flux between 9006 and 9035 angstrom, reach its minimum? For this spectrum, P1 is 8938.10 angstrom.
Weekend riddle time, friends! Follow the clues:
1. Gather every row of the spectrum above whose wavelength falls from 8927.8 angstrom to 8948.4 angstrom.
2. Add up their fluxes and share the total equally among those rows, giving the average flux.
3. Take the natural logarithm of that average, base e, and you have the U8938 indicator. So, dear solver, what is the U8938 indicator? 1.65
